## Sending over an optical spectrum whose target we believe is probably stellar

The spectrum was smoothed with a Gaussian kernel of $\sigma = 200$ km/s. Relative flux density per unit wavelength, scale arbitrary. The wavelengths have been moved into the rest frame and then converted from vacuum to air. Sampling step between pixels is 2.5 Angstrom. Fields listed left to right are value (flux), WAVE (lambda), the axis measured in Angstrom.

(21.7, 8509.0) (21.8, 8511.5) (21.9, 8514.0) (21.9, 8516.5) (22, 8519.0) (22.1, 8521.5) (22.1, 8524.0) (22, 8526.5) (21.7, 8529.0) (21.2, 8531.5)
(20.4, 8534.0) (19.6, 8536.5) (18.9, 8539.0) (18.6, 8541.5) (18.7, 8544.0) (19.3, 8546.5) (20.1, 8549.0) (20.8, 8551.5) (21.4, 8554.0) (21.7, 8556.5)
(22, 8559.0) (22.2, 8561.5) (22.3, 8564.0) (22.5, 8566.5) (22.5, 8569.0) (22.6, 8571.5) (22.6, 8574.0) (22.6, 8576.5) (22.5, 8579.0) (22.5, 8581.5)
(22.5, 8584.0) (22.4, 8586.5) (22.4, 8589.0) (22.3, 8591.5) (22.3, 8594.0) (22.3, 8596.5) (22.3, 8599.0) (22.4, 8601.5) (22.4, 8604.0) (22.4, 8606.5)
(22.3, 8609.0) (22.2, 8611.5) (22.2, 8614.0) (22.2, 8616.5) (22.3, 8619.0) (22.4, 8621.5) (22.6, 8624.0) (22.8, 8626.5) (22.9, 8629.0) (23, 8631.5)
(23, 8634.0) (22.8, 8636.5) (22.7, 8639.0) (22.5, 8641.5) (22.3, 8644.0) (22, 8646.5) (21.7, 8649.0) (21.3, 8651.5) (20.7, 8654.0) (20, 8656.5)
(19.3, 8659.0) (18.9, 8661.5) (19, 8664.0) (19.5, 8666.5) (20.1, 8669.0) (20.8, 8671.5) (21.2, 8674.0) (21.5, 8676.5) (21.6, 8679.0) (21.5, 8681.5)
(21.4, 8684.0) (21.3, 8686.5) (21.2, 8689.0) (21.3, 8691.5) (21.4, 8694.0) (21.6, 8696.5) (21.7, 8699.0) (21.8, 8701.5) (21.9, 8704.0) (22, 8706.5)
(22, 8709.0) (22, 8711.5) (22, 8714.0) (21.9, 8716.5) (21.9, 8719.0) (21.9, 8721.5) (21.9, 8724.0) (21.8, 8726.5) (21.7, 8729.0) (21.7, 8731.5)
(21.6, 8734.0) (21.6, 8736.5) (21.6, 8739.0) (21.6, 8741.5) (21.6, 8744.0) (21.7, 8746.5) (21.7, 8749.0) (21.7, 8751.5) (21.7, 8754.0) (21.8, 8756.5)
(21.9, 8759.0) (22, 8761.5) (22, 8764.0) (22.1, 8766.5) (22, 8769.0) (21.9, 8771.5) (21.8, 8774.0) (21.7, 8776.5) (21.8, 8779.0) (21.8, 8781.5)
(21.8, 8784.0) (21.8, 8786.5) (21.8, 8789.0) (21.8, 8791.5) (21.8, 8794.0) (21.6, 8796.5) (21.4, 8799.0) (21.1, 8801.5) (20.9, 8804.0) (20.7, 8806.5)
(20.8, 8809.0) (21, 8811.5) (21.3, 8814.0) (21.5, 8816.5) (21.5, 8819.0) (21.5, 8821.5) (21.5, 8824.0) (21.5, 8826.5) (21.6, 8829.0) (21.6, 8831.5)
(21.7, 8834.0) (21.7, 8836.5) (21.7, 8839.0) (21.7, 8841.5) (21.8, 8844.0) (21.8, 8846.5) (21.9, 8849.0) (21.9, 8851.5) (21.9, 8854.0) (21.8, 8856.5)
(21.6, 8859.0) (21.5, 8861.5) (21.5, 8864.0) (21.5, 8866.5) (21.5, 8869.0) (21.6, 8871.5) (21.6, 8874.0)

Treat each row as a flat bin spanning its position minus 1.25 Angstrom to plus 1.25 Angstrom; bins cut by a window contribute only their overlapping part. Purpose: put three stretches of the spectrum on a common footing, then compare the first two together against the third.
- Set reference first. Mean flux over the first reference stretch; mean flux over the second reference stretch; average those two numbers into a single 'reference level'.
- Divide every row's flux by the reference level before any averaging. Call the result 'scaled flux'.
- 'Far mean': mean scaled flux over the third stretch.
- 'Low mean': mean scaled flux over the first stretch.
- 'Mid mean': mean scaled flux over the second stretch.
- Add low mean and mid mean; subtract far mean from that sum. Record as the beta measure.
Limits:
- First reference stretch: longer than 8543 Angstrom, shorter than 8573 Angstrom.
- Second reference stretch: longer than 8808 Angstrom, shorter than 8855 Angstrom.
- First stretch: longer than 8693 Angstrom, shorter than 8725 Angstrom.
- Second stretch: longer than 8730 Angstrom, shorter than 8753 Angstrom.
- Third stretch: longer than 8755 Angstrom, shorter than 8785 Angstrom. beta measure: 1.01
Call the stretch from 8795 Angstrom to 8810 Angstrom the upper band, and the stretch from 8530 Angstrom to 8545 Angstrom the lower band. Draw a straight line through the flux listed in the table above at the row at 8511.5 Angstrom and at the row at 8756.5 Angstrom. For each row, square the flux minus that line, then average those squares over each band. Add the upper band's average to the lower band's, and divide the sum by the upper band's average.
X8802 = 11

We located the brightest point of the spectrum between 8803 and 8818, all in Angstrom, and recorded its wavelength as 8816.5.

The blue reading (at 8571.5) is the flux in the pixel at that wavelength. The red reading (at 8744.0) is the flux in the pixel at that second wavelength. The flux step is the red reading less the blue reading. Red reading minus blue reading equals -1.00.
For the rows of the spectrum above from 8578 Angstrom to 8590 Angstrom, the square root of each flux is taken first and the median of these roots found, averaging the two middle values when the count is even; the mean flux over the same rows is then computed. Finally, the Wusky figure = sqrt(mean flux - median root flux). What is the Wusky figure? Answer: 4.209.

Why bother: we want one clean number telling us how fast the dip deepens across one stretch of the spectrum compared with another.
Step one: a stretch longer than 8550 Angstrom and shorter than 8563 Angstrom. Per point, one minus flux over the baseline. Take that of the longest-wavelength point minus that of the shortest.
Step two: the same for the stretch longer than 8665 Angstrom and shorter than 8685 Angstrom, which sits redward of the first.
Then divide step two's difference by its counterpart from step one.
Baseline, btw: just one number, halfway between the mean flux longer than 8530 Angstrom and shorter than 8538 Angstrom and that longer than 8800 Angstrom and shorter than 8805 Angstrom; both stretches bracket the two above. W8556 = 1.4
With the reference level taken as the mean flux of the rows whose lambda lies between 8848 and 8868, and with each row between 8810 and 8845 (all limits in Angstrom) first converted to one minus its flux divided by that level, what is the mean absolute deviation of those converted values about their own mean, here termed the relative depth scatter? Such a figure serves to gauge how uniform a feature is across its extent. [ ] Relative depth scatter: 0.01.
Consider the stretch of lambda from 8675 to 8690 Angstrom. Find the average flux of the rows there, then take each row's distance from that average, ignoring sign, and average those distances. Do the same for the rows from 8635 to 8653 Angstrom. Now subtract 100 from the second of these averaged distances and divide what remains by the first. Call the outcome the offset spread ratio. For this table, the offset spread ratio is -853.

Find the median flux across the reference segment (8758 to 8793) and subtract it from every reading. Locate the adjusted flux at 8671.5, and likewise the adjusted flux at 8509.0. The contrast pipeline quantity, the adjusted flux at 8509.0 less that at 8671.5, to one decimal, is 0.9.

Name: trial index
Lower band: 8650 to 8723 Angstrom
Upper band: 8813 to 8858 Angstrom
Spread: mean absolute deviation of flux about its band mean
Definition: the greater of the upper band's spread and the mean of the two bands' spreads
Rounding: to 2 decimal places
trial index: 0.44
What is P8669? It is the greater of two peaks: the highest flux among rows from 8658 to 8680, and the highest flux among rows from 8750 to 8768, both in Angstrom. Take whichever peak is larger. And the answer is 22.10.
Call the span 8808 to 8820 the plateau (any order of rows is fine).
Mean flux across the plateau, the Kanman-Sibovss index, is 21.2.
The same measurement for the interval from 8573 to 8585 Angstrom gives 22.5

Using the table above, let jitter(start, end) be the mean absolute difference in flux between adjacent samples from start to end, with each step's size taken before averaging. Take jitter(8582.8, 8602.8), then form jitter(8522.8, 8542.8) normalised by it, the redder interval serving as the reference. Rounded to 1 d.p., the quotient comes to 11.7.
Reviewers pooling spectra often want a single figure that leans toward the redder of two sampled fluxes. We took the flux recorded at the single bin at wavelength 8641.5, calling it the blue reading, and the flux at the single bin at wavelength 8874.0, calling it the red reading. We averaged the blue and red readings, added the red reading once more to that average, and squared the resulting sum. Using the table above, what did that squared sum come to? 1905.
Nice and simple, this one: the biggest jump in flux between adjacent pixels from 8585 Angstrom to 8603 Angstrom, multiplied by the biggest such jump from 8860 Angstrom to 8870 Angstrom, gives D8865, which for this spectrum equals 0.00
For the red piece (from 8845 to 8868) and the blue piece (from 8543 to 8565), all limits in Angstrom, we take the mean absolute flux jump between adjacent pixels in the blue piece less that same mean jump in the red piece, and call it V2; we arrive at 0.4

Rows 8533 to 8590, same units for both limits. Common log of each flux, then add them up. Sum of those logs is 30.6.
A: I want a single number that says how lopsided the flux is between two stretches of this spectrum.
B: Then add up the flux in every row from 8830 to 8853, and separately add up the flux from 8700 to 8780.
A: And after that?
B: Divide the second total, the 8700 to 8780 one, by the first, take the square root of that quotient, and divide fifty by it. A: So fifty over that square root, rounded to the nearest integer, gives 26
